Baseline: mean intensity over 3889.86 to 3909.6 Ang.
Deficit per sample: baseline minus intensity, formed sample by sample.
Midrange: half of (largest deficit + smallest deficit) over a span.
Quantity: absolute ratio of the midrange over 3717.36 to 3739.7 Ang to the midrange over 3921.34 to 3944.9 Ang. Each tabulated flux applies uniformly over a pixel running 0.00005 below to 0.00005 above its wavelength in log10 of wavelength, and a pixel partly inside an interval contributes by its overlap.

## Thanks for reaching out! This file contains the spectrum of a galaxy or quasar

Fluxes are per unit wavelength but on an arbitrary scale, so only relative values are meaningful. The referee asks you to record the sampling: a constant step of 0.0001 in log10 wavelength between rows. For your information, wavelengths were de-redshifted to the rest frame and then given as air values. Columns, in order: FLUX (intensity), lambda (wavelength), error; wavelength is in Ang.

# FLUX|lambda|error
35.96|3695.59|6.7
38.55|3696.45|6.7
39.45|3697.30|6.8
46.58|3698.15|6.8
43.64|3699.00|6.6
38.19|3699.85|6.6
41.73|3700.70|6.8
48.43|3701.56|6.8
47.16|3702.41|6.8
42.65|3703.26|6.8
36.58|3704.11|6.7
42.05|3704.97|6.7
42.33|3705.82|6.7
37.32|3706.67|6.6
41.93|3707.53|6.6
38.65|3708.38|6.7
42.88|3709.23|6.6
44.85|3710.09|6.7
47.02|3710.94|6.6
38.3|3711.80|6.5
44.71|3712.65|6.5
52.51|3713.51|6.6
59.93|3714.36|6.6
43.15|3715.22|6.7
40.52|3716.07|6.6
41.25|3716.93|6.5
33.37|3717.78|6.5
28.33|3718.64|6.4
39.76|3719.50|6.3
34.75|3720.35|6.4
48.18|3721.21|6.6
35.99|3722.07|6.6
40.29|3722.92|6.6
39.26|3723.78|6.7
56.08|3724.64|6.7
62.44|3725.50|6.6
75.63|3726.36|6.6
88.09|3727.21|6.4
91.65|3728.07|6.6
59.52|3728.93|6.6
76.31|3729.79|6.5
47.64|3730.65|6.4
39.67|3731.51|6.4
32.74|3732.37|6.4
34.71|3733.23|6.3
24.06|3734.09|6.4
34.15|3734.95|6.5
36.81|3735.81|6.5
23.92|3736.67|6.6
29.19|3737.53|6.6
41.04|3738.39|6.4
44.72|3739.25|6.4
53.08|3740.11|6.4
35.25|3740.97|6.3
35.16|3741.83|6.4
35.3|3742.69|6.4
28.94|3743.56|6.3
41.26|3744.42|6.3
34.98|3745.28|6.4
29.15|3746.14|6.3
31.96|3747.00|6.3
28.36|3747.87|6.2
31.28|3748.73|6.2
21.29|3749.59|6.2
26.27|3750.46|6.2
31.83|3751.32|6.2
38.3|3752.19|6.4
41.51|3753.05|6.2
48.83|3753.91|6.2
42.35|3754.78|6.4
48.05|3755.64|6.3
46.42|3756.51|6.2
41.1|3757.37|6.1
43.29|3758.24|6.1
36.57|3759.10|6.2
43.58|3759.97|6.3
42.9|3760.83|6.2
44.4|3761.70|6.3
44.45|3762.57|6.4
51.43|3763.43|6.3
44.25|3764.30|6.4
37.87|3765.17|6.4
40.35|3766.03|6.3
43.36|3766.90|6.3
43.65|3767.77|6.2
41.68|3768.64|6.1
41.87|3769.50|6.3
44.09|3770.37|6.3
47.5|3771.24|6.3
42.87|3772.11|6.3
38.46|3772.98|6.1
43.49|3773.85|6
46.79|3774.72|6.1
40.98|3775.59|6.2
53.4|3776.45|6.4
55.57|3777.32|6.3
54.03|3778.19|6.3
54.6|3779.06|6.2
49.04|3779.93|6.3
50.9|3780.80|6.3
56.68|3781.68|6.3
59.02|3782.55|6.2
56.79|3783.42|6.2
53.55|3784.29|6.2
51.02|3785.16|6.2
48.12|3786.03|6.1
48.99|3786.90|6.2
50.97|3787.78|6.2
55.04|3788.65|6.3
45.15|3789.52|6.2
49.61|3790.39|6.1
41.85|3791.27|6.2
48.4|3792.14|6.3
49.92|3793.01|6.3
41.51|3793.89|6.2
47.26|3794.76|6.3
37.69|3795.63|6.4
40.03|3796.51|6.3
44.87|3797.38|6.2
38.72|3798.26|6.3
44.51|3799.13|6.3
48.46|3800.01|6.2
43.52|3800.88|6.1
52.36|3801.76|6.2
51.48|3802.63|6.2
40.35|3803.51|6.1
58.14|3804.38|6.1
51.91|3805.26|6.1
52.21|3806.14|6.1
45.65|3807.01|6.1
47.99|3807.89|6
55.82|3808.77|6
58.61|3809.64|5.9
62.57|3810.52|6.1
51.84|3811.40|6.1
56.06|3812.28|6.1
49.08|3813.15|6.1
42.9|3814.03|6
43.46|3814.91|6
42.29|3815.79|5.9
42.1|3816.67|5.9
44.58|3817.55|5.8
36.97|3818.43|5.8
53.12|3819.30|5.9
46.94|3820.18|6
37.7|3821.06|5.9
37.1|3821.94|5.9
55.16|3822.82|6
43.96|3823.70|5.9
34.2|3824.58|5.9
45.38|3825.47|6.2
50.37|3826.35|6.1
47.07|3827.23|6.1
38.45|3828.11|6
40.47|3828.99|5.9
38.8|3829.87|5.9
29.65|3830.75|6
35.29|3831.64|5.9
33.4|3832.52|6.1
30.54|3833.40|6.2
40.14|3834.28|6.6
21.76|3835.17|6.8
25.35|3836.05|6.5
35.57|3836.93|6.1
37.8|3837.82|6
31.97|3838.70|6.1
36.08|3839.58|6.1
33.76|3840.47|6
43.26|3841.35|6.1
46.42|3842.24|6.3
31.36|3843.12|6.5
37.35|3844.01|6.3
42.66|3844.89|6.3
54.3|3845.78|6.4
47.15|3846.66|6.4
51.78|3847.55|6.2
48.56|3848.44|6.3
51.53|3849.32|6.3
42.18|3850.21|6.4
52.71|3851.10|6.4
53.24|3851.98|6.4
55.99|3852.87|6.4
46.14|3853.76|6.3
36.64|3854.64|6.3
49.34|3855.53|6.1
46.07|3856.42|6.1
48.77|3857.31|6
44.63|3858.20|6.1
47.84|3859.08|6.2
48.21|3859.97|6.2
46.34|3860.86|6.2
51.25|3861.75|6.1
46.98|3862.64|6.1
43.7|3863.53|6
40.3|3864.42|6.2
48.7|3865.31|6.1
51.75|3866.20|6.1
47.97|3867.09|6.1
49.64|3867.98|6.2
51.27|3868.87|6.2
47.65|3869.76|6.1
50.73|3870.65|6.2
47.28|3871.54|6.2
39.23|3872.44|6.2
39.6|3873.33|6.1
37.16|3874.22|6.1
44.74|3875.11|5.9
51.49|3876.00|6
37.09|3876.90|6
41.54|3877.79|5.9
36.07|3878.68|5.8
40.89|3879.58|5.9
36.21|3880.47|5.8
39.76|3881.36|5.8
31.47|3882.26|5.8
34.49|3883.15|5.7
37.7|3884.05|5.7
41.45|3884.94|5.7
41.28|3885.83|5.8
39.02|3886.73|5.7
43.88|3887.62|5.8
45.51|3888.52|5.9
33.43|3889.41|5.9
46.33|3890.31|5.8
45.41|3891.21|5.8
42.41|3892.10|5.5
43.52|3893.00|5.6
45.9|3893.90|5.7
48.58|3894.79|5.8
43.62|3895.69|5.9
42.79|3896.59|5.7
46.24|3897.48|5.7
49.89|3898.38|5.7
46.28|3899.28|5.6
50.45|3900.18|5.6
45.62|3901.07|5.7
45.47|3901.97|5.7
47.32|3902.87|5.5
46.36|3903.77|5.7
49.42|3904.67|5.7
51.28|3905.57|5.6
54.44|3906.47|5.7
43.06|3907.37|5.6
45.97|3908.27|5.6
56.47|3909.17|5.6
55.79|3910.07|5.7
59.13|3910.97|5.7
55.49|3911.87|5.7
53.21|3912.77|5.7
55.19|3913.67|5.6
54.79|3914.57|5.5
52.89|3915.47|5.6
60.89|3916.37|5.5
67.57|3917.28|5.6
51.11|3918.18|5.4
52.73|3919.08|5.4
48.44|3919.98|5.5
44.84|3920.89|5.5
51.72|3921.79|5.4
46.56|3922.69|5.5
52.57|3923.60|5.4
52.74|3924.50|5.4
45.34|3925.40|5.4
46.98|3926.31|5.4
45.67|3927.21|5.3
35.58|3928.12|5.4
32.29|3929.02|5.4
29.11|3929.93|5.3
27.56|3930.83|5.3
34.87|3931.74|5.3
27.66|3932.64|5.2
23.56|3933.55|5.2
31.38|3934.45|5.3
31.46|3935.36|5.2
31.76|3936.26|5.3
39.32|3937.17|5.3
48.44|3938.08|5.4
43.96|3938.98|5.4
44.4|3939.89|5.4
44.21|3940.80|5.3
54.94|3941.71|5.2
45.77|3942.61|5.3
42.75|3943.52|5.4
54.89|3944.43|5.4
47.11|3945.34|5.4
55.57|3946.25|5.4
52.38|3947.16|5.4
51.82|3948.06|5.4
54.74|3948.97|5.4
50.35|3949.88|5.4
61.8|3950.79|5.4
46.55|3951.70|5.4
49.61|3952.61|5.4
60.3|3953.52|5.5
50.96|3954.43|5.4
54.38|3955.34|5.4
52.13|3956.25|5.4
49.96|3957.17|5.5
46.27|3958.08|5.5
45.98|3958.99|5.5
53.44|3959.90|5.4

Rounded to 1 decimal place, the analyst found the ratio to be 1.4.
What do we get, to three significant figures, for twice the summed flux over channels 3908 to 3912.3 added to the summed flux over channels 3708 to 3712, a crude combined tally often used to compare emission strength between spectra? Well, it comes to 757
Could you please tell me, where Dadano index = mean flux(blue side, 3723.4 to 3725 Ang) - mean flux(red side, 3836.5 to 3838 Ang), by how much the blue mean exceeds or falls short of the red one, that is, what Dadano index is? 11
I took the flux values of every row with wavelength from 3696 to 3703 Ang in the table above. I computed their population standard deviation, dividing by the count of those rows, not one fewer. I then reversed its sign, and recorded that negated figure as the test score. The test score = -3.8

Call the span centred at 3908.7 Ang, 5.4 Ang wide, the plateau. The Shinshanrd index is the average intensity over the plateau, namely 52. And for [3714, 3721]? 40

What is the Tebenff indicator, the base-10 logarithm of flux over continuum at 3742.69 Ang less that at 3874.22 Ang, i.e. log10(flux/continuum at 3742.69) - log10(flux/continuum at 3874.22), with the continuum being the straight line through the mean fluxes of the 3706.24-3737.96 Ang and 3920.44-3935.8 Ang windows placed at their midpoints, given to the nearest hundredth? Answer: -0.07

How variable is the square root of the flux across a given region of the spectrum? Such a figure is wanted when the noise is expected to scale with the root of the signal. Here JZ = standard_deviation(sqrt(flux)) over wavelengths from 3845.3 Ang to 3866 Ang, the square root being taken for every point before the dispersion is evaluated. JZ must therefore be 0.33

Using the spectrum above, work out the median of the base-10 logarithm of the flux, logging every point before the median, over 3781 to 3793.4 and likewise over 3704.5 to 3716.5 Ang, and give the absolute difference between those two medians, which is 0.073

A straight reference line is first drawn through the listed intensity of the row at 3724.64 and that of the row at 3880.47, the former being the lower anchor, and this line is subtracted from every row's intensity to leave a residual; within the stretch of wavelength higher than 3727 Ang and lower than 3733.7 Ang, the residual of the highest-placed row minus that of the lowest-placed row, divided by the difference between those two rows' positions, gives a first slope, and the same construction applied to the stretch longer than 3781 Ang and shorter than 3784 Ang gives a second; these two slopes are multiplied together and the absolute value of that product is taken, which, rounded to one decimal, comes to 1.7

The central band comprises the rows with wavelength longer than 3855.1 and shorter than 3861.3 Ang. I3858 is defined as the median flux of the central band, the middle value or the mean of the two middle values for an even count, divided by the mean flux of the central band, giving 1.01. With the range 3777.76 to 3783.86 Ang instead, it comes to 1.00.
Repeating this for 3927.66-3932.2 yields 1.01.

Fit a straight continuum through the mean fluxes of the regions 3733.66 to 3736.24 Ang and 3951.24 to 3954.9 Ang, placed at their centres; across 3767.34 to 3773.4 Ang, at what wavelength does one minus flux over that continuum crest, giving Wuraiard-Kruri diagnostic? 3772.98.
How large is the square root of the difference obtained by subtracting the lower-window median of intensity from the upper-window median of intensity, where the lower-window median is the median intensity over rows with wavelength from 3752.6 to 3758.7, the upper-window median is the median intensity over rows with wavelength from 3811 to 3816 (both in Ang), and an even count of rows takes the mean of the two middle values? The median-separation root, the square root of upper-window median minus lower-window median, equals 1.7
